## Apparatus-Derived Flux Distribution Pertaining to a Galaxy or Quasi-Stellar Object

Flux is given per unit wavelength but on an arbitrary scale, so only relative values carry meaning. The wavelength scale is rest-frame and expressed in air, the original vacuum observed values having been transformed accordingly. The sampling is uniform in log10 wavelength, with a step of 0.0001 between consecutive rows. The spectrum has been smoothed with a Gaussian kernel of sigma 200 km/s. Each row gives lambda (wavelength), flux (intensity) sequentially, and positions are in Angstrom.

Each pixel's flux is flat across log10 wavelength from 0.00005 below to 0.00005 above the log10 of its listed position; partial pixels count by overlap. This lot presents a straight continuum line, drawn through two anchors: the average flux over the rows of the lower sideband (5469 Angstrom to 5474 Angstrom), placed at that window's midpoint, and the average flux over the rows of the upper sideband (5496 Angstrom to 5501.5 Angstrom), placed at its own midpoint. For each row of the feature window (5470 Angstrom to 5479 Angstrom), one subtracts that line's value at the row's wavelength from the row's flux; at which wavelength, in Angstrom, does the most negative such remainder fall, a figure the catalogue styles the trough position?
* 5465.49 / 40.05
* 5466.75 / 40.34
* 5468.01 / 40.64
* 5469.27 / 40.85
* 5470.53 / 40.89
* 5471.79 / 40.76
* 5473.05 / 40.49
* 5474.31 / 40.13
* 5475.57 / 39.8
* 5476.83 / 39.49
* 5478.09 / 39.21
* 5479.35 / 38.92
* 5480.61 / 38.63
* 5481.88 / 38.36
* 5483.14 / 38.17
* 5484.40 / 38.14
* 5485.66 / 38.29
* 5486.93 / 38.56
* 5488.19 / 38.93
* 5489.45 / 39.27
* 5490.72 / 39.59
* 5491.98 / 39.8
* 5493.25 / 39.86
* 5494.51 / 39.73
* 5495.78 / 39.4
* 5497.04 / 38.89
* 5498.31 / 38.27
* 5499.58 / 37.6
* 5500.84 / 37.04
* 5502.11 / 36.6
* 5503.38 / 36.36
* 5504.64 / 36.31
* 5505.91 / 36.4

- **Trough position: 5478.09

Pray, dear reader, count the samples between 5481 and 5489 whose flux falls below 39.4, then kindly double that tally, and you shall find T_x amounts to 12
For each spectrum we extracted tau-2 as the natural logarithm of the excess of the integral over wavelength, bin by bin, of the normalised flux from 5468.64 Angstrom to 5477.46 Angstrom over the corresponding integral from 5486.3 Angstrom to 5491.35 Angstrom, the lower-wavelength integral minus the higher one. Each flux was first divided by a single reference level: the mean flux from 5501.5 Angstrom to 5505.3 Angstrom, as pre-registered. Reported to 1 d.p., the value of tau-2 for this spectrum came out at 1.5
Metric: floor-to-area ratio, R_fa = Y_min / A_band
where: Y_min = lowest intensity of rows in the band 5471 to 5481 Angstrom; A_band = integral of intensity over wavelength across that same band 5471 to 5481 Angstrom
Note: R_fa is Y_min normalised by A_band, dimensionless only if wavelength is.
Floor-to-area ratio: 0.10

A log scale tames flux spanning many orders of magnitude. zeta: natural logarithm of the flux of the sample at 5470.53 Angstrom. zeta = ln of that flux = 3.71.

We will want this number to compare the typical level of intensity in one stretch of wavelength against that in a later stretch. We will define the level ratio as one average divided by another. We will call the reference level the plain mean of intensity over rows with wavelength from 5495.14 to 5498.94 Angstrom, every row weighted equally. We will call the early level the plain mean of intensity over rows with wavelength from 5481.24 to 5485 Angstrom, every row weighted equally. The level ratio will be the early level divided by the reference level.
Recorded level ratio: 0.984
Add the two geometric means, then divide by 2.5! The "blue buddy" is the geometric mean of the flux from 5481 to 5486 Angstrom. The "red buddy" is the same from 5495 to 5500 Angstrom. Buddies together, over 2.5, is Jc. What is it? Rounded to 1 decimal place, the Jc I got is 30.7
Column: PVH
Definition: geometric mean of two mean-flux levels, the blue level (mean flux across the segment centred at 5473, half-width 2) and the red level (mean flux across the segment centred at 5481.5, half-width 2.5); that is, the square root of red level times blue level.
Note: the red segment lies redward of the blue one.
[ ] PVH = 39.5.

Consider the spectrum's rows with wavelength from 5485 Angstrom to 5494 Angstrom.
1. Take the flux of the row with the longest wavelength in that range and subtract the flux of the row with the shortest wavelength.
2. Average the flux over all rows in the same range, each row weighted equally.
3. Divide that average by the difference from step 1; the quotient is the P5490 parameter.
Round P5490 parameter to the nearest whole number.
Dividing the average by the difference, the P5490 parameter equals 25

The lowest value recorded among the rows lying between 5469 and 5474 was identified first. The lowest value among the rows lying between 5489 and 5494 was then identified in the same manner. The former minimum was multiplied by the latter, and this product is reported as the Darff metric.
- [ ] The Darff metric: 1590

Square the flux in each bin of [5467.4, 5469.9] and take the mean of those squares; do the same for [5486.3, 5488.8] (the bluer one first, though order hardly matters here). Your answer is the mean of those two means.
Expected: 1581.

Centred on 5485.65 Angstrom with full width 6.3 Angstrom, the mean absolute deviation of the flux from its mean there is 0.26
